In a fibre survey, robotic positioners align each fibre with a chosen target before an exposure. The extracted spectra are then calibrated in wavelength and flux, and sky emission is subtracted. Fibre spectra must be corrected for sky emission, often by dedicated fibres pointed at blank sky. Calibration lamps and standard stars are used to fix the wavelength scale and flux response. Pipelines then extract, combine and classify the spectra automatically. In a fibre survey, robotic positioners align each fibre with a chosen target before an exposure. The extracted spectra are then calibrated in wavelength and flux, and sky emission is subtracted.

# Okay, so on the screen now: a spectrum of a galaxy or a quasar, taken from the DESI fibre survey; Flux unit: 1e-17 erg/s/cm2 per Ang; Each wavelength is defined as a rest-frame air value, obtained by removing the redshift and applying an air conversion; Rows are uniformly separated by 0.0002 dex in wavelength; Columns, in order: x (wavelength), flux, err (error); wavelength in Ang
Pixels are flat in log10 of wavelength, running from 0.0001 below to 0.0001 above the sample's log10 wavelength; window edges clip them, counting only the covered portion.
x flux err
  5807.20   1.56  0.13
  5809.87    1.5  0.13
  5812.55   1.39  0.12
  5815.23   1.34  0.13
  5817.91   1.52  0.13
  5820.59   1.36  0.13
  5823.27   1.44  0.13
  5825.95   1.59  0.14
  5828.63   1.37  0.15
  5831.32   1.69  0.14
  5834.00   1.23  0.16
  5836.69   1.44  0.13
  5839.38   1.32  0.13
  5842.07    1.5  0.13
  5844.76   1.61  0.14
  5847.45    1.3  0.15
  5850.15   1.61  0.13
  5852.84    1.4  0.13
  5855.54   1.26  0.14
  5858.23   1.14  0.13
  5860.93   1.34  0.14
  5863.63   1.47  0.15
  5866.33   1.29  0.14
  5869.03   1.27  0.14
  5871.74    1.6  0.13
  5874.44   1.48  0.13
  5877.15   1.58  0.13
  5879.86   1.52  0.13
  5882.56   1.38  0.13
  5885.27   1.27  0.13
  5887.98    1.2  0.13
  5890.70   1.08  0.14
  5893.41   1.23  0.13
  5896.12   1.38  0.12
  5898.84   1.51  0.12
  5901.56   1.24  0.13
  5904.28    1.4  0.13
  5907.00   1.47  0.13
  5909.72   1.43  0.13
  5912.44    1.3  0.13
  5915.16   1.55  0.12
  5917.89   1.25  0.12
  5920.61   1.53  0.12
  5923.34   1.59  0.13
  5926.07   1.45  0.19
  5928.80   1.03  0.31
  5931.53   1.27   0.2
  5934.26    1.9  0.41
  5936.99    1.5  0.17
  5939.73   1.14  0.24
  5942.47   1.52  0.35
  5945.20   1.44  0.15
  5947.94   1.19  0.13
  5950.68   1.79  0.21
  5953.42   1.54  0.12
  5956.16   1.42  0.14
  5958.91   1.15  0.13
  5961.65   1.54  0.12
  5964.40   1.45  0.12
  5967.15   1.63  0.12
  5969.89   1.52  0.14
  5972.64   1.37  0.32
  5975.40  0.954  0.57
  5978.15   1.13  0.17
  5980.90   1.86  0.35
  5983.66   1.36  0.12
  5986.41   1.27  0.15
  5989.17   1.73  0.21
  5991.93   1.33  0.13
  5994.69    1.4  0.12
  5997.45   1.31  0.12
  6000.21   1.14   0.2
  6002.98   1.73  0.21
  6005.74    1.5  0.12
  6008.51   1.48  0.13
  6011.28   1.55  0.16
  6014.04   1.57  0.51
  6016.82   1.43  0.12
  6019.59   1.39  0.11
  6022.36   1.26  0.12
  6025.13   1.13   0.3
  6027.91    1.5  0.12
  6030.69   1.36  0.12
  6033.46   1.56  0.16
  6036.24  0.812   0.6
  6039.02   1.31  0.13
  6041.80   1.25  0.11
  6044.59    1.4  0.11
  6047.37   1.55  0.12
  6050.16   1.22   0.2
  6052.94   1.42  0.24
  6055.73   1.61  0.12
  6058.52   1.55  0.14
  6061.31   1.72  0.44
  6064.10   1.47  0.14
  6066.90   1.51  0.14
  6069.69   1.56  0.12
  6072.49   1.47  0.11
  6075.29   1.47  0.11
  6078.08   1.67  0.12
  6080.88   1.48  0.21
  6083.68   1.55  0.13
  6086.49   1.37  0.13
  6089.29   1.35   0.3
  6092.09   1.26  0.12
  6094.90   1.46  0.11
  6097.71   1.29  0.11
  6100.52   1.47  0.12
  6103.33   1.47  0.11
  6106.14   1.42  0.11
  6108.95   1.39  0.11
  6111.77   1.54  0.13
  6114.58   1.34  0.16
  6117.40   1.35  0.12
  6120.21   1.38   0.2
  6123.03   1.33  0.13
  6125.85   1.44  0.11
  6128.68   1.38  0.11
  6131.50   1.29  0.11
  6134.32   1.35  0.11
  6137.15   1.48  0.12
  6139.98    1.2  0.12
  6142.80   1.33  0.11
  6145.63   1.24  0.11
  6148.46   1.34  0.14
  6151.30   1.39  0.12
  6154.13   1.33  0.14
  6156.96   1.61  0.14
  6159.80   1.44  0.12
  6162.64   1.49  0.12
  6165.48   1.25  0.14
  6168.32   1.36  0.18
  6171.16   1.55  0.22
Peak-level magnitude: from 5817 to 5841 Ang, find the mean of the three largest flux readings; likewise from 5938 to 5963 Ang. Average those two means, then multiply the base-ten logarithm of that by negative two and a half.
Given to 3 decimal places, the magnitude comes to -0.518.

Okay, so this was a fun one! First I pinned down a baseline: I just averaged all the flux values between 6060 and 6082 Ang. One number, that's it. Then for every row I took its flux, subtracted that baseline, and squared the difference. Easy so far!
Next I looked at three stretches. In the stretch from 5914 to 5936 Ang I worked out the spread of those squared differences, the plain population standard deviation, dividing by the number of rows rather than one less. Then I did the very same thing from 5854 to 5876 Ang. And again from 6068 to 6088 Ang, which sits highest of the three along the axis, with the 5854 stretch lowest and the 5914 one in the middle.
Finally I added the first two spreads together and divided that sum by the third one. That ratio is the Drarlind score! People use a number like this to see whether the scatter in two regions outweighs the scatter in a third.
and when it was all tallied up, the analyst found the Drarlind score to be 13.7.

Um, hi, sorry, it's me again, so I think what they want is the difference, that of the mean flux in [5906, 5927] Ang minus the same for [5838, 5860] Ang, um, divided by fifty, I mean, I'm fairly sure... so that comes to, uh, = 0.0011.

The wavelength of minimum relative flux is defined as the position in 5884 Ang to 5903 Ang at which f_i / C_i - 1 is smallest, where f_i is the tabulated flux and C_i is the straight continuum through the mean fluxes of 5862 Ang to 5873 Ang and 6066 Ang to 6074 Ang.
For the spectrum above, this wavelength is 5890.70 Ang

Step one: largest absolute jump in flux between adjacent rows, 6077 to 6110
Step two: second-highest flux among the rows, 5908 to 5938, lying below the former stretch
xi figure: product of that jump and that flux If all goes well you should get 0.32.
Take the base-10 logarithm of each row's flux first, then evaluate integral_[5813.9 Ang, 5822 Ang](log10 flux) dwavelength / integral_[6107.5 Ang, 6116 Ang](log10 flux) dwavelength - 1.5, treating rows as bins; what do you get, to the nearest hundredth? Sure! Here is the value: -0.58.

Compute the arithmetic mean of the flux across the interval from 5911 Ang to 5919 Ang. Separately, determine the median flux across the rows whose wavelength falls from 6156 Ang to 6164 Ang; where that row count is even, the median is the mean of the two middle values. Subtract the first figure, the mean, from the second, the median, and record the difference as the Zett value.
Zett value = 0.12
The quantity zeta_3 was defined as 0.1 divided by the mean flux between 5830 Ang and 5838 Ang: 0.0688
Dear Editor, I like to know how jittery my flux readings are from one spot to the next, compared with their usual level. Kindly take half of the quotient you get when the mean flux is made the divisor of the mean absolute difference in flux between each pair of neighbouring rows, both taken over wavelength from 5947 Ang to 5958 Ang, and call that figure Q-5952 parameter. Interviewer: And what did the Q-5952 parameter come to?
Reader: 0.109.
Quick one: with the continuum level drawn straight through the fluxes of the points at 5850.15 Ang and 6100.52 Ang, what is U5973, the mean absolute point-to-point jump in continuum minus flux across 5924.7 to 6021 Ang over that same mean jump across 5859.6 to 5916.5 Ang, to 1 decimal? 2.0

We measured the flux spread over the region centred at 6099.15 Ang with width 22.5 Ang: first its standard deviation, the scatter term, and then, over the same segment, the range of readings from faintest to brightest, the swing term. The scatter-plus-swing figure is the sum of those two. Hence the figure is 0.29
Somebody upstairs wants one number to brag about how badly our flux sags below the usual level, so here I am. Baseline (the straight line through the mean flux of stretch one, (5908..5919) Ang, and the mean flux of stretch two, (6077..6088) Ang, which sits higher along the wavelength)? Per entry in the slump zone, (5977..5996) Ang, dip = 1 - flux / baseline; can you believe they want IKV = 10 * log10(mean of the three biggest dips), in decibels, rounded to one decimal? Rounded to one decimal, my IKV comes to -8.6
